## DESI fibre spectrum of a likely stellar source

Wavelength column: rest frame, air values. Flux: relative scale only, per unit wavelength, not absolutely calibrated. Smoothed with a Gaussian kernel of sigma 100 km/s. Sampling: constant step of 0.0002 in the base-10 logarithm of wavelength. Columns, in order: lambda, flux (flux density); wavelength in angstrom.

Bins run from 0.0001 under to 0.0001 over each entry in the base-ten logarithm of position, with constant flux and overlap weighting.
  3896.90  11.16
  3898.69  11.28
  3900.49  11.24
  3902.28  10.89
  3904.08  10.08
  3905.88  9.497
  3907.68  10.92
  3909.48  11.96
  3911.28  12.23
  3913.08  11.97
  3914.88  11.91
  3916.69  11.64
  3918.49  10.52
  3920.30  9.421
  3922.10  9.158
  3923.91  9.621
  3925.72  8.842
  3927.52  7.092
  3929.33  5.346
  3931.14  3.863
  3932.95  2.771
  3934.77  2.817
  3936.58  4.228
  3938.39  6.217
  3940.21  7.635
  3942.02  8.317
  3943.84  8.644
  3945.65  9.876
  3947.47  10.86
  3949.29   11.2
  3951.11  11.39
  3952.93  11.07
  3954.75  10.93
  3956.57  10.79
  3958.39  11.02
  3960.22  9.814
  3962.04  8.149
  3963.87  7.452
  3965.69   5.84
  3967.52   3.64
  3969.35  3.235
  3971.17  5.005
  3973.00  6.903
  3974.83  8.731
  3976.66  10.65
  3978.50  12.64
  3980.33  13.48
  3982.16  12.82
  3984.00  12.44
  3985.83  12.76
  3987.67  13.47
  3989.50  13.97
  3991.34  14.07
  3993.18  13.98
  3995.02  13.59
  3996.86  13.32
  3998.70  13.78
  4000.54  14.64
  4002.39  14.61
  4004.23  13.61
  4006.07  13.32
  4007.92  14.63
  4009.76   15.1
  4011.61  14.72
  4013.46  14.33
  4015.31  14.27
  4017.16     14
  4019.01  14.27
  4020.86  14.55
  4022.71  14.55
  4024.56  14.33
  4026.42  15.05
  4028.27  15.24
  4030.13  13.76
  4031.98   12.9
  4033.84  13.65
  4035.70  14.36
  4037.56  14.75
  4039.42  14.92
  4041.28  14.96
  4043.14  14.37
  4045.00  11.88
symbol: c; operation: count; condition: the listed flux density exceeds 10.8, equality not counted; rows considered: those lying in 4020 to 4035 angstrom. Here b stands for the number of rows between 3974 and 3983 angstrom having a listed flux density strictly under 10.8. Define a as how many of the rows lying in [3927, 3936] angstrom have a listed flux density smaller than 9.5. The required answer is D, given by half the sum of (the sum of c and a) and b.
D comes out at 7.5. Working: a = 5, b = 2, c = 8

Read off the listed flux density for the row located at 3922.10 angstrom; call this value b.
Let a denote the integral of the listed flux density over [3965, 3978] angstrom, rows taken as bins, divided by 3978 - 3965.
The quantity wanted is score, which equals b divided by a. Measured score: 1.4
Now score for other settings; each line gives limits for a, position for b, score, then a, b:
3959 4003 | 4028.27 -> 1.4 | 11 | 15.24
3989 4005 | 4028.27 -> 1.1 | 14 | 15.24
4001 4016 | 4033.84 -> 1.0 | 14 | 13.65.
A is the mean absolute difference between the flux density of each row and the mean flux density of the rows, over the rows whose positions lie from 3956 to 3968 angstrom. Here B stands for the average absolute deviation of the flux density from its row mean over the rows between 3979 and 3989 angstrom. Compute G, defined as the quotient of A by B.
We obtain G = 5.5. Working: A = 2.1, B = 0.38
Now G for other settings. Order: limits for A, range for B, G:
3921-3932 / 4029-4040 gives 3.0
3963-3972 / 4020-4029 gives 4.0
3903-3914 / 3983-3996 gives 1.9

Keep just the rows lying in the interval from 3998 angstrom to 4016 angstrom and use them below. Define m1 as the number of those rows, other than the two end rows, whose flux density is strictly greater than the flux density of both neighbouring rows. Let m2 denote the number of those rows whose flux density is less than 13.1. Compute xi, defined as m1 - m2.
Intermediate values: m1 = 2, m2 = 0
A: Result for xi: 2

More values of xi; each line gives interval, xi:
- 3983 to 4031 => 2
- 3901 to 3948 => -24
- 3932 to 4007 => -24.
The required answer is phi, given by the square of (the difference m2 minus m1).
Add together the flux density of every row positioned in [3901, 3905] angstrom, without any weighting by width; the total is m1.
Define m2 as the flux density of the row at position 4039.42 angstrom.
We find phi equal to 37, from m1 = 21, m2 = 14.92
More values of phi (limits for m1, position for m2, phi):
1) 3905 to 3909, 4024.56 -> 37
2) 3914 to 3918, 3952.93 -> 156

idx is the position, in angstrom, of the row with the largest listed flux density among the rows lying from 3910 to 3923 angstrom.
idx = 3911.28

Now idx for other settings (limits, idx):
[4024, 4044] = 4028.27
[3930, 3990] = 3989.50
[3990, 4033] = 4028.27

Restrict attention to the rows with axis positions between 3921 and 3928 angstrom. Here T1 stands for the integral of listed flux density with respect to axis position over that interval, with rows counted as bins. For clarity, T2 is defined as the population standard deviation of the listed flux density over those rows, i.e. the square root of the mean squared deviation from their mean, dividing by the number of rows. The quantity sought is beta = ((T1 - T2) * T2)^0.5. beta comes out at 7.6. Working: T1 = 62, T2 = 1.0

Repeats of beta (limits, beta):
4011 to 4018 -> 5.1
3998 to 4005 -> 6.8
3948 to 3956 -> 3.9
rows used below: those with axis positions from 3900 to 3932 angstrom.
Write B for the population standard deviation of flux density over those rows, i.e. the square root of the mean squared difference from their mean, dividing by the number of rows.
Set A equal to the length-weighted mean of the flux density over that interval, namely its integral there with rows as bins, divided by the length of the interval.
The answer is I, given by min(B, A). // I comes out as 2.3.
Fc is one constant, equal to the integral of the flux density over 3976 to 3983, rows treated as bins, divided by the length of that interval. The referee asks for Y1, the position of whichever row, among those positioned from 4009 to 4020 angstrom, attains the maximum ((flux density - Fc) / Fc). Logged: 4009.76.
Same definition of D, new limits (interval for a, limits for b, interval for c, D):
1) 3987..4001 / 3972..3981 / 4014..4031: 6.0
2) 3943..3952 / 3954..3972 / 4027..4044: 9.0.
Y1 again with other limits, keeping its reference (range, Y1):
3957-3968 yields 3958.39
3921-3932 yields 3923.91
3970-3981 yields 3980.33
